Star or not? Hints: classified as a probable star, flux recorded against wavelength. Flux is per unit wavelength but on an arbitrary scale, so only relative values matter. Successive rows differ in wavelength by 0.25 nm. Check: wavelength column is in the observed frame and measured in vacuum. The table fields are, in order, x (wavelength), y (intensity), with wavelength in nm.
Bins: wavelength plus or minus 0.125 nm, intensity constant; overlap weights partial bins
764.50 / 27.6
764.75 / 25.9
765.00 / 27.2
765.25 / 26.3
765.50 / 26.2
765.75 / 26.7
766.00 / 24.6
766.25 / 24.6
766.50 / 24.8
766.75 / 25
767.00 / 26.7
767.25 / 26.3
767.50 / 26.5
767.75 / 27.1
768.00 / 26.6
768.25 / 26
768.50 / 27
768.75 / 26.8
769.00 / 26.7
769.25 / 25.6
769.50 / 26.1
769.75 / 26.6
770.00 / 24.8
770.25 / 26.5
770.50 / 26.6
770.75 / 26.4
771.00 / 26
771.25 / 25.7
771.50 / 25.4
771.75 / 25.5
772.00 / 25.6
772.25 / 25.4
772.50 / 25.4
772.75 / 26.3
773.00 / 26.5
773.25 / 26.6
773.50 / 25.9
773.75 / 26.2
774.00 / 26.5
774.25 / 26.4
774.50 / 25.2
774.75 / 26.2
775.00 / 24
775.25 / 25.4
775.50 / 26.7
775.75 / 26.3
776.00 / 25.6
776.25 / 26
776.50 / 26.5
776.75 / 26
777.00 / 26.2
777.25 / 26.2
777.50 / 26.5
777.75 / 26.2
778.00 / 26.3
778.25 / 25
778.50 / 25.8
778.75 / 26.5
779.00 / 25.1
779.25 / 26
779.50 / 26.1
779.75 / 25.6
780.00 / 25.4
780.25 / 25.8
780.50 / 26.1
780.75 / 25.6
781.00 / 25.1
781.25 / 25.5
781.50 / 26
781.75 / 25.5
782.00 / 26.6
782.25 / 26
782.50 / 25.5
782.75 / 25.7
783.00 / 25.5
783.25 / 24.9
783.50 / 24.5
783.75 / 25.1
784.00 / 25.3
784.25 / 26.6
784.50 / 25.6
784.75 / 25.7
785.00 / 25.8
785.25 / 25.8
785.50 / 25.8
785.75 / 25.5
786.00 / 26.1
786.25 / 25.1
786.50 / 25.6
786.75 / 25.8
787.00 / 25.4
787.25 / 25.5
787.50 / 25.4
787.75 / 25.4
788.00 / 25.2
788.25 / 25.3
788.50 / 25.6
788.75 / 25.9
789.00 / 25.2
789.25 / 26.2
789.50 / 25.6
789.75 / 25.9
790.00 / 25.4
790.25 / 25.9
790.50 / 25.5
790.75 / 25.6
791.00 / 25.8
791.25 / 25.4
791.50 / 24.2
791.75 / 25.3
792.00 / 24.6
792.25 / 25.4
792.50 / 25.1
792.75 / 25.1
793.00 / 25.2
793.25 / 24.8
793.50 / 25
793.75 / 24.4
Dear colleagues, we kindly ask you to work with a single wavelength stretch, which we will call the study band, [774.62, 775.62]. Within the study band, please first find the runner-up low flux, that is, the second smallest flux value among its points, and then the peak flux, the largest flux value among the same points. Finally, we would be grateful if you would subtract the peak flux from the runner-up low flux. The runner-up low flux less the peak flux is -1.30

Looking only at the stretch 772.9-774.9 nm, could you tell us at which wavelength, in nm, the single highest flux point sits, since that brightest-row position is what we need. 773.25 nm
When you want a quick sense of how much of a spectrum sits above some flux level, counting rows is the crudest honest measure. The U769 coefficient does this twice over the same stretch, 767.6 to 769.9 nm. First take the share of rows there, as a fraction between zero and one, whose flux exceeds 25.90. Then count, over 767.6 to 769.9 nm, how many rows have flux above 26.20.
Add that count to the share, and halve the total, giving 3.4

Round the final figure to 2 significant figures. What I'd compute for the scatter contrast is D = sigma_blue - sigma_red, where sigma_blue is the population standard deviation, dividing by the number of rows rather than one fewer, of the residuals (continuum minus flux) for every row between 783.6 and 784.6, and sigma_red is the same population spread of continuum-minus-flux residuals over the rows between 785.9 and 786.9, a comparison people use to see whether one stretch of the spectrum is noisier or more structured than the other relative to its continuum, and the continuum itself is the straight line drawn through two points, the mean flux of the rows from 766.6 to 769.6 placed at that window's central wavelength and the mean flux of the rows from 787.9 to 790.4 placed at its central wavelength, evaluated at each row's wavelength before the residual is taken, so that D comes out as 0.22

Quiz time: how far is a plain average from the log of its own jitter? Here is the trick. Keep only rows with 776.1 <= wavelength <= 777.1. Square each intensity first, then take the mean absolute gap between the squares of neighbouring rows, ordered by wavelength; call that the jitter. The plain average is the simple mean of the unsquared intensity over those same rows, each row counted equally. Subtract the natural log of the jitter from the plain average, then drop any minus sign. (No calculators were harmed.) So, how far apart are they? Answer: 23.1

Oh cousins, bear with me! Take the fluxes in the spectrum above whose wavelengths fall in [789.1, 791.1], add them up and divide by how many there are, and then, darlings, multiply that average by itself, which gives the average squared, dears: 662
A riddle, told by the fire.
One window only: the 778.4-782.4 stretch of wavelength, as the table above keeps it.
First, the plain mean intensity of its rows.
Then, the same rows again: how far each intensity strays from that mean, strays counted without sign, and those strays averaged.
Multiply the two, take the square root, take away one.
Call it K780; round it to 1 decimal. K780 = 2.0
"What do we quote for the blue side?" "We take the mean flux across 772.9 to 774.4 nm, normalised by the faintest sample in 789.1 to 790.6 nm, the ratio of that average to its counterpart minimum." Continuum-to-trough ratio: 1.04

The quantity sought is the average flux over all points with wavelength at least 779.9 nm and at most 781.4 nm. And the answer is 25.6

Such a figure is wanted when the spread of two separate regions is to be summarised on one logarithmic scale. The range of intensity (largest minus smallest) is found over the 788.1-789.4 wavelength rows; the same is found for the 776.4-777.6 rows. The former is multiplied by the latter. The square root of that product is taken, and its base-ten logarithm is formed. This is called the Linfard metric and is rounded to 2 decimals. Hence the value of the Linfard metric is -0.15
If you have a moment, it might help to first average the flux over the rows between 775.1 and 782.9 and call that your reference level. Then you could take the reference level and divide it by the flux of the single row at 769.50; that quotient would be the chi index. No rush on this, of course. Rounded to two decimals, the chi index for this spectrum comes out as 0.99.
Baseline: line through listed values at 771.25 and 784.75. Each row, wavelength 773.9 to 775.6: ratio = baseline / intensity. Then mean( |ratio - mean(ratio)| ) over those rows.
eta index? 0.031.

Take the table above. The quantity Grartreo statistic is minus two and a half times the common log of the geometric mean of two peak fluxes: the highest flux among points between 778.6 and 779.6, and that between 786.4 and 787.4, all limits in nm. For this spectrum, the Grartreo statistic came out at -3.54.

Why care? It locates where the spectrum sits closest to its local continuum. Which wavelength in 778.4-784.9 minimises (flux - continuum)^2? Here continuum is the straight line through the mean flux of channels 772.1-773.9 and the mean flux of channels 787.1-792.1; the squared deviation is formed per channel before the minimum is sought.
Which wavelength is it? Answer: 782.75 nm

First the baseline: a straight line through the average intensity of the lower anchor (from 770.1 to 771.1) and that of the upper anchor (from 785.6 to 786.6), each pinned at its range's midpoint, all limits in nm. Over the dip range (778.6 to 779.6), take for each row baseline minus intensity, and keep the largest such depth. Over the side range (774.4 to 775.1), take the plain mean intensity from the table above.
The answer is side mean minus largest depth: 24.3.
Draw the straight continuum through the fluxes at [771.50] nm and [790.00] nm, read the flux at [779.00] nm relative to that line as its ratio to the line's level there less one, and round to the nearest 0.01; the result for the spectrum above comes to -0.01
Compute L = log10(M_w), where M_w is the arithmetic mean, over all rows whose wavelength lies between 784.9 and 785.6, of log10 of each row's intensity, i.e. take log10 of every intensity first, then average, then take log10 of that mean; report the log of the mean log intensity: 0.150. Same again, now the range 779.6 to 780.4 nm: 0.149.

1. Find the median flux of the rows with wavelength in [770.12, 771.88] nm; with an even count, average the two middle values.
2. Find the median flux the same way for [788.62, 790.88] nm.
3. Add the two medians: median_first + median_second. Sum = 51.6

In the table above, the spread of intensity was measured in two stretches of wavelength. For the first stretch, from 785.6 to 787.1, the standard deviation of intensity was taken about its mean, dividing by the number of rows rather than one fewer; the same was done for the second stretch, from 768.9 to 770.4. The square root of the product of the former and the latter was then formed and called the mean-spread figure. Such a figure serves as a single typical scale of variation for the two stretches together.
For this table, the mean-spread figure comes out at 0.458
